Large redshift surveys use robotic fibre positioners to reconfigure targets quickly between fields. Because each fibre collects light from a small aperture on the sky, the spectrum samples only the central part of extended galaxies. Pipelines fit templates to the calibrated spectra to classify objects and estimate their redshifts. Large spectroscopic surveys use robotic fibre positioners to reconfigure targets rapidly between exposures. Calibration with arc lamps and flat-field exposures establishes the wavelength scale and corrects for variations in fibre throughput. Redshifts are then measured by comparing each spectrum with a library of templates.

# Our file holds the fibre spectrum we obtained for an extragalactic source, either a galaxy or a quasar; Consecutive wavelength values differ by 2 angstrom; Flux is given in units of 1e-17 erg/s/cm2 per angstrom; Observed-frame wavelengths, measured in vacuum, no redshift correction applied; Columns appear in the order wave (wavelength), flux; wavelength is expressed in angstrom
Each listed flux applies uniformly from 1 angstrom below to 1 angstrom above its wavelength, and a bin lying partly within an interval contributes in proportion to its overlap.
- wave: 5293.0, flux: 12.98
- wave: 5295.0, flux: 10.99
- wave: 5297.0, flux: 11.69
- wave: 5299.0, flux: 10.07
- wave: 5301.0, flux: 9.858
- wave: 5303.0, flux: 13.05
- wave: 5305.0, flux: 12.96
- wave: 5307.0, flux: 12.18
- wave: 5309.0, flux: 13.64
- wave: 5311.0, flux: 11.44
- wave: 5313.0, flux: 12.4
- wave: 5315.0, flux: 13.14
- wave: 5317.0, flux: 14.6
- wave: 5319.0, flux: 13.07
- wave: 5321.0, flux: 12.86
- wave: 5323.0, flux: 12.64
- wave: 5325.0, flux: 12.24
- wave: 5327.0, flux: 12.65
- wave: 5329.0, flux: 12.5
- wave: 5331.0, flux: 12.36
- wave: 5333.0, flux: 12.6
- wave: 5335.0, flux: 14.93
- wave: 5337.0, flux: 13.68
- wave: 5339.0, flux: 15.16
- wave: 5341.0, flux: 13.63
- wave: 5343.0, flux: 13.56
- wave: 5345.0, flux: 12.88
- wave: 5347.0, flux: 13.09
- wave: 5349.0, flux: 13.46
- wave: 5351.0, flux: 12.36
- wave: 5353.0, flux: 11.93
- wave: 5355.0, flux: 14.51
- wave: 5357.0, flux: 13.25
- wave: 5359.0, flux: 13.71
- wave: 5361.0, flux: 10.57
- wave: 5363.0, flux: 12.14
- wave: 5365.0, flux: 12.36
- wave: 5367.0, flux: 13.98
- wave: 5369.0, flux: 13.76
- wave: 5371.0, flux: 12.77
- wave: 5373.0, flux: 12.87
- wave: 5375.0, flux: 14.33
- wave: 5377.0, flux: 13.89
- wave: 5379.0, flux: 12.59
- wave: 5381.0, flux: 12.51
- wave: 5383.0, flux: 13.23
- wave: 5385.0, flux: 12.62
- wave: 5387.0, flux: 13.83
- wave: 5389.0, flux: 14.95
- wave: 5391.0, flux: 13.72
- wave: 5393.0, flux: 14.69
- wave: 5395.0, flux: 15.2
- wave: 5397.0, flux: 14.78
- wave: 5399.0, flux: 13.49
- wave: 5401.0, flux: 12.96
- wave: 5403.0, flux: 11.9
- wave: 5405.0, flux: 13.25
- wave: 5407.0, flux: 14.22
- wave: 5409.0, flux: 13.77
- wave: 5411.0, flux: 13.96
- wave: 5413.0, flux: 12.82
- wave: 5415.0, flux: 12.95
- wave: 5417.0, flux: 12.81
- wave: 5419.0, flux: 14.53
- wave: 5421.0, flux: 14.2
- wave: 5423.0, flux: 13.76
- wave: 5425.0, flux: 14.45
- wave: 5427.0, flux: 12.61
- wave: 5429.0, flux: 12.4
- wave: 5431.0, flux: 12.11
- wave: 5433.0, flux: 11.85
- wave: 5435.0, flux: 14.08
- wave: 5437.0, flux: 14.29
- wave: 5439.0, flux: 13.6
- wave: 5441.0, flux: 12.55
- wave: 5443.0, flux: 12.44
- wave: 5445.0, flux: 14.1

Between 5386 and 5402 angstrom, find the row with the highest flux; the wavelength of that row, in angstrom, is 5395.0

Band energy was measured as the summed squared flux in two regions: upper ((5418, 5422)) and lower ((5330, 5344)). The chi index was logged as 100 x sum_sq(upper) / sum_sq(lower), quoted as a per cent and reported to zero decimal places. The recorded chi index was 31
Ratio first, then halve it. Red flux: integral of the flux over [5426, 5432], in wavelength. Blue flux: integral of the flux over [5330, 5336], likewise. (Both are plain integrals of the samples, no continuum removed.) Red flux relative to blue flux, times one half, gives 0.47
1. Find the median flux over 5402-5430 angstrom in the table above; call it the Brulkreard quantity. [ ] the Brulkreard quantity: 13.5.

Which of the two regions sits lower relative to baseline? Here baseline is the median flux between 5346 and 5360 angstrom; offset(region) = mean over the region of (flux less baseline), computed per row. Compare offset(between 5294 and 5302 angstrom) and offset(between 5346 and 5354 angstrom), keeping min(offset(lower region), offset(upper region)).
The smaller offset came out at -2.6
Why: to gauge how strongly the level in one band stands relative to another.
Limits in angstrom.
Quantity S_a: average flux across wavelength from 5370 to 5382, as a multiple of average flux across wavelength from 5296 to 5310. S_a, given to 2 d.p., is 1.10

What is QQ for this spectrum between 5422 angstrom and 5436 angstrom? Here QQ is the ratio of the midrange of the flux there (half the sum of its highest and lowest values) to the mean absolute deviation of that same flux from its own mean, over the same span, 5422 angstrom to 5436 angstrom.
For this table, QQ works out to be 14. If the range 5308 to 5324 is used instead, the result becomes 20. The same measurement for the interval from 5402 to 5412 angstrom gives 19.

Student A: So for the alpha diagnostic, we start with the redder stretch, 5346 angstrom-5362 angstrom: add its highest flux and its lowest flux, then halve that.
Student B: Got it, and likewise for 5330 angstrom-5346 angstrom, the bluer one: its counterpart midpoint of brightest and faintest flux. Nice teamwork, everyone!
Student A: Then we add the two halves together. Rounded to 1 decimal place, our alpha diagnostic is 26.3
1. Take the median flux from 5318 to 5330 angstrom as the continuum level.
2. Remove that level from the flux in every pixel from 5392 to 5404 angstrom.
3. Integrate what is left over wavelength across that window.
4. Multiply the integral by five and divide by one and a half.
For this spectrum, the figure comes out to 48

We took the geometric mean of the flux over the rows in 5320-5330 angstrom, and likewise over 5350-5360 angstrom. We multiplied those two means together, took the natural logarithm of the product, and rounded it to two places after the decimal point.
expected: 5.11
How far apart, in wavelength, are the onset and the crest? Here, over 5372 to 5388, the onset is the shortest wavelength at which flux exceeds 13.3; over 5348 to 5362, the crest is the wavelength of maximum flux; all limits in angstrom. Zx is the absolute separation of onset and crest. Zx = 20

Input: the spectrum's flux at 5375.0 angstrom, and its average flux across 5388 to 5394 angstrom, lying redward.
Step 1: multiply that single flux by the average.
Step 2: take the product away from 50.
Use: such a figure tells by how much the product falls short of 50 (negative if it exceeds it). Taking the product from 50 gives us -157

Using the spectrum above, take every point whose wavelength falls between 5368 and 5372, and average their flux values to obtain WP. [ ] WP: 13.3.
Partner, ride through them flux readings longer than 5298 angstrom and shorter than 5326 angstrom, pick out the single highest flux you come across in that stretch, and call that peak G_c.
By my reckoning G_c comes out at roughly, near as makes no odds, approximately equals 14.6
